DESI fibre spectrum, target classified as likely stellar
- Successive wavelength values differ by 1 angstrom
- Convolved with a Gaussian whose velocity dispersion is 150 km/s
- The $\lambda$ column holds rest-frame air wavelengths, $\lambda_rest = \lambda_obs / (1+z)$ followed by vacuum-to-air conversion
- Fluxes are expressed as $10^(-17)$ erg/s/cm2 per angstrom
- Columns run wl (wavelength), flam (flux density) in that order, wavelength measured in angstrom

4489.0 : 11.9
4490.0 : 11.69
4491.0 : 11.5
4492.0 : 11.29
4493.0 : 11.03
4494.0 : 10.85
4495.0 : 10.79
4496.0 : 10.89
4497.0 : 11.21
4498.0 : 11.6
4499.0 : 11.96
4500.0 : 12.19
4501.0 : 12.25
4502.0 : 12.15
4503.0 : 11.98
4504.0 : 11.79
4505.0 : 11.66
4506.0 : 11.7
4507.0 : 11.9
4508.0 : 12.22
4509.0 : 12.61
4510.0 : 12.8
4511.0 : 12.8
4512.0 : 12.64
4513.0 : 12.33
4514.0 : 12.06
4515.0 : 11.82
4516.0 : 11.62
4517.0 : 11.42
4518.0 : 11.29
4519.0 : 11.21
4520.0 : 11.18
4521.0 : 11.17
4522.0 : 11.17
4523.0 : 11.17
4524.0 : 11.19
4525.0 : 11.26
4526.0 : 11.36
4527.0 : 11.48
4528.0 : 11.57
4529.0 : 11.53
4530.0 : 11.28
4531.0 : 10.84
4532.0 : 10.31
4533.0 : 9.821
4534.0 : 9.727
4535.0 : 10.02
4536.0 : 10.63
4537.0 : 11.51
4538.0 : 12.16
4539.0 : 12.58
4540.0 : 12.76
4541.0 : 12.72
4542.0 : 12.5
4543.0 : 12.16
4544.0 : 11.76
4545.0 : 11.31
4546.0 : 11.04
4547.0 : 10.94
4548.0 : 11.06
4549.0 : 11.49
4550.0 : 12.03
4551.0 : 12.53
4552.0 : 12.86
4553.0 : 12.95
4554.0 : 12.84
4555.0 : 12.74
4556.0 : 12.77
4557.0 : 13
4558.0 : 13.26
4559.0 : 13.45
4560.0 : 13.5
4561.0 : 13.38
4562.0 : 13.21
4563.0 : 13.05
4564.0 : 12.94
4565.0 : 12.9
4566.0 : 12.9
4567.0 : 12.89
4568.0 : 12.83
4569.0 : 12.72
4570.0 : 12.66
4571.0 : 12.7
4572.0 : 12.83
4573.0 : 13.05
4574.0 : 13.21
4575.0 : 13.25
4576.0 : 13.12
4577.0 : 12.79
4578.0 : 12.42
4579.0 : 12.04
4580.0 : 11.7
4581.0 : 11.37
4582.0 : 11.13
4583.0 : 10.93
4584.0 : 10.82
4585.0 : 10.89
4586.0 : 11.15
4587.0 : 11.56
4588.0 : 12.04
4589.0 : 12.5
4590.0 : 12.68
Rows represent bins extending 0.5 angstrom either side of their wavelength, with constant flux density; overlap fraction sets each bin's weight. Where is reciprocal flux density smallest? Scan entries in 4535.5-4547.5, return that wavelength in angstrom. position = 4540.0 angstrom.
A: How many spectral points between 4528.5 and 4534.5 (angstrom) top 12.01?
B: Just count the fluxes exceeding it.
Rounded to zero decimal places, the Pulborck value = 0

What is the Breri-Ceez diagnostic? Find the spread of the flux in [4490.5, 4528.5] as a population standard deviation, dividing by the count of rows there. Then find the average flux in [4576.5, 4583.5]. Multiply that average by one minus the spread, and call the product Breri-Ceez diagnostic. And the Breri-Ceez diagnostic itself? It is 5.4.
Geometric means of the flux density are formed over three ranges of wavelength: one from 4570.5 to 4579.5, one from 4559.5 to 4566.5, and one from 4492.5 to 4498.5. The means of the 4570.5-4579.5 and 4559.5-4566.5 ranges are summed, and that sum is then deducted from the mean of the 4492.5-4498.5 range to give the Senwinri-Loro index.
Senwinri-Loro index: -14.9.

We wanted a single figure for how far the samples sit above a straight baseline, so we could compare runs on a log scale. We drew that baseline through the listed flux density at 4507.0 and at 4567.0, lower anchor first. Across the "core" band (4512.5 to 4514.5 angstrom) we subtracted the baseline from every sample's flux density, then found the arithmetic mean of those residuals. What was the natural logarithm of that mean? -1.7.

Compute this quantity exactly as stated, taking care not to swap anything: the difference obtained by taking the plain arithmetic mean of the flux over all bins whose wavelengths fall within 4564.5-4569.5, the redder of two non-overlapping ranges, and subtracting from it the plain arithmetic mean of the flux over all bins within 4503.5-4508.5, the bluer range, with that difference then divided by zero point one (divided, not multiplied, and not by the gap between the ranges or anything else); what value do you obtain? 10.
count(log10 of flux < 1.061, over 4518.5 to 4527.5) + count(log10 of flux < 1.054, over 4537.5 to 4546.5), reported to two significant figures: 11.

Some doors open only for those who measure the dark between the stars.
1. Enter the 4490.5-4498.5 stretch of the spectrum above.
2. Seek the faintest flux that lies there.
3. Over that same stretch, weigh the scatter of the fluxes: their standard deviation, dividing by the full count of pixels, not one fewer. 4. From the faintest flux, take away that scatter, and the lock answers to 10.5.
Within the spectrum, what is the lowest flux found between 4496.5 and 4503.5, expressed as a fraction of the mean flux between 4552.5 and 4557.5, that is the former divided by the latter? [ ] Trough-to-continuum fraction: 0.87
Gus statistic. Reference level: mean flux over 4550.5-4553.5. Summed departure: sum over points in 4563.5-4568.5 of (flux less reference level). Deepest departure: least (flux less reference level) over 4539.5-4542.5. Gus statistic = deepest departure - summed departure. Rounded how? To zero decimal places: -1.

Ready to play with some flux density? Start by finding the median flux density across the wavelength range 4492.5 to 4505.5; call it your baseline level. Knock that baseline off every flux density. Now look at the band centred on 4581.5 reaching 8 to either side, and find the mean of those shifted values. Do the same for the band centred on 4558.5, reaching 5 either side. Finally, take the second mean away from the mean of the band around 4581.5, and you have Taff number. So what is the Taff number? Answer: -1.2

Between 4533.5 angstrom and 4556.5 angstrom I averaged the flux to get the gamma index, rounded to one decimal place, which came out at 11.9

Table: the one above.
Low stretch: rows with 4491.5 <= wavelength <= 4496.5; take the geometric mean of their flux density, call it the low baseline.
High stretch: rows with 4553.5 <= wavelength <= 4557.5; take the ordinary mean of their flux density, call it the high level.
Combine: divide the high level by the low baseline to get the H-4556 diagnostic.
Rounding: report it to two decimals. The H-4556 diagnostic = 1.17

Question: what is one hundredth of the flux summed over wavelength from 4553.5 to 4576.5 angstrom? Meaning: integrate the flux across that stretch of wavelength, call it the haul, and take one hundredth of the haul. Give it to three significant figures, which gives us 2.99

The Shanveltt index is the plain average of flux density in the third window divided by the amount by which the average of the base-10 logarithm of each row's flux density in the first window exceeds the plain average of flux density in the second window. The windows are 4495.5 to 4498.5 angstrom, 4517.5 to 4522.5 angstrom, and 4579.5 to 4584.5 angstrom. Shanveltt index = -1.10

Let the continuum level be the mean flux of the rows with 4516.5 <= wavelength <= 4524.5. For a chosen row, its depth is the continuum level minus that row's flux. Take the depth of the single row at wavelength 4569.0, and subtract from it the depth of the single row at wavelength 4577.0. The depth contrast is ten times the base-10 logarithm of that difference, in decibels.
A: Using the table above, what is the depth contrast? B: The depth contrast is -12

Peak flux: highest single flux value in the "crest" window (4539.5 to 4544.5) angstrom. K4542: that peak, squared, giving 163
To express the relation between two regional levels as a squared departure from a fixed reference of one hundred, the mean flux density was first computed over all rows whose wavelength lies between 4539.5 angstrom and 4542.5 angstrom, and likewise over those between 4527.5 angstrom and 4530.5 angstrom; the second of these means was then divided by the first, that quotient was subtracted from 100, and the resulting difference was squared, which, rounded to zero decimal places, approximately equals 9820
